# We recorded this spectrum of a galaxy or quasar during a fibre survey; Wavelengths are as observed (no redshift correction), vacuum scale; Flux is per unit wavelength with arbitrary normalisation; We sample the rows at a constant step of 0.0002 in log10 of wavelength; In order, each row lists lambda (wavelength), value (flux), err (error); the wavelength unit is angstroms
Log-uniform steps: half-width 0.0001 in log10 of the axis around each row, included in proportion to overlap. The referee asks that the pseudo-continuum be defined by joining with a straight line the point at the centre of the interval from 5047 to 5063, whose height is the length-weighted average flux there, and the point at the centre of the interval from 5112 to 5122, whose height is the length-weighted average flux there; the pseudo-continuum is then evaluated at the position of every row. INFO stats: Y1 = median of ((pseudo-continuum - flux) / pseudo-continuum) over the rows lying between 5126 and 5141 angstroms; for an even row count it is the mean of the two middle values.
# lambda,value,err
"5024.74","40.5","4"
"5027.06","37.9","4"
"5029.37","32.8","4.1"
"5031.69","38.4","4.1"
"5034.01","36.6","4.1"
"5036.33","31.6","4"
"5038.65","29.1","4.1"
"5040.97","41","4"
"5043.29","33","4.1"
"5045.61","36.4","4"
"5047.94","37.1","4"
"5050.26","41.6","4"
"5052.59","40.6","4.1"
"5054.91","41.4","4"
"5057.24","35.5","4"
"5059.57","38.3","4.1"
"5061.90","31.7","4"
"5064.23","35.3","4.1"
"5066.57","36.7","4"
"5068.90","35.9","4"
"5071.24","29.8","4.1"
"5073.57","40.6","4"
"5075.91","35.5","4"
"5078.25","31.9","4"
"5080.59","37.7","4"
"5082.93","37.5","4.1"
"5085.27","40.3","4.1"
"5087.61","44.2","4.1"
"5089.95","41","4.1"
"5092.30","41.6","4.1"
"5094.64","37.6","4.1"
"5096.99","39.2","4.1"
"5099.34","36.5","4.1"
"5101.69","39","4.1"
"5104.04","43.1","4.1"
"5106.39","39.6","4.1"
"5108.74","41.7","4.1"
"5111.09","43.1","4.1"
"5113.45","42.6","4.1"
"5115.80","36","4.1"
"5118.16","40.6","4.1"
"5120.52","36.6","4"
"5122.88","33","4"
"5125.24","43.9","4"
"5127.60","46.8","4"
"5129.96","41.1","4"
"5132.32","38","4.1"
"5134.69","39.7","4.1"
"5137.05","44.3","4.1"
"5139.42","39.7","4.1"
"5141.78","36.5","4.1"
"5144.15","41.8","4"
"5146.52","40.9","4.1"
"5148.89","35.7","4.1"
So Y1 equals -0.035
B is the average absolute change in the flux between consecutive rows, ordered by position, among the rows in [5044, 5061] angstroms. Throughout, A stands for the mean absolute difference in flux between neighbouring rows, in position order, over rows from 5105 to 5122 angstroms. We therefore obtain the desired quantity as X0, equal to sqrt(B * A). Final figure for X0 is 2.9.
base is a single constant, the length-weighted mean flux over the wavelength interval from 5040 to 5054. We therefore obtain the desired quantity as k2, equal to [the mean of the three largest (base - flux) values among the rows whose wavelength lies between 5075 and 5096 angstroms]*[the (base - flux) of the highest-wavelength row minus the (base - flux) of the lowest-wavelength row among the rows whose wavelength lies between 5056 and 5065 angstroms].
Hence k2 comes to 0.7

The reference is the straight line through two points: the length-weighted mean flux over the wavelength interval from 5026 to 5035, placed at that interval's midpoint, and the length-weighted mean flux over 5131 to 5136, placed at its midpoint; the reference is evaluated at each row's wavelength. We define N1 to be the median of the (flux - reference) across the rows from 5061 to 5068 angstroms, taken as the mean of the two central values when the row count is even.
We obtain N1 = -2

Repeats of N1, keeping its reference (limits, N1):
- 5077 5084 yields 0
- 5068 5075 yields -2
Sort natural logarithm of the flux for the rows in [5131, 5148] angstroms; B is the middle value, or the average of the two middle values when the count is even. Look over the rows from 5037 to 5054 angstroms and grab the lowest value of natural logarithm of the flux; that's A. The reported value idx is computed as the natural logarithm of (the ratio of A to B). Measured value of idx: -0.088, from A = 3.37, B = 3.68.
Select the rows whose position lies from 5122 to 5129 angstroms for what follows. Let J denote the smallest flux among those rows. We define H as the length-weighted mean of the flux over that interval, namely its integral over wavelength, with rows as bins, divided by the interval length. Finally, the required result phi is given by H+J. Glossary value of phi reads 75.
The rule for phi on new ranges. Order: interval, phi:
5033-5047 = 64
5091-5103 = 75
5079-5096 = 77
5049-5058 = 75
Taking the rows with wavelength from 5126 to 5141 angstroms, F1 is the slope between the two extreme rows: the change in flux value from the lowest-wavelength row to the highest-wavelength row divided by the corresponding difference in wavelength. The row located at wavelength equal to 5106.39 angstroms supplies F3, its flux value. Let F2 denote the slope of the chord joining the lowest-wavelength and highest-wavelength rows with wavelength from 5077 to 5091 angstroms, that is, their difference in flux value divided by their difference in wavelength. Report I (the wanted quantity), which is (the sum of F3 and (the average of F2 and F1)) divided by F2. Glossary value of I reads 51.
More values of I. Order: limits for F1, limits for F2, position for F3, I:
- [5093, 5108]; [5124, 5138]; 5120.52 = 1084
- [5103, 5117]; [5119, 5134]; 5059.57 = 321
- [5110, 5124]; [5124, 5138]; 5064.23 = 1030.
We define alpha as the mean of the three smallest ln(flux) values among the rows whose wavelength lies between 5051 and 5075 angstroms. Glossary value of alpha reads 3.47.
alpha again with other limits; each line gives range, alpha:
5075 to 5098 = 3.55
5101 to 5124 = 3.56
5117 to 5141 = 3.58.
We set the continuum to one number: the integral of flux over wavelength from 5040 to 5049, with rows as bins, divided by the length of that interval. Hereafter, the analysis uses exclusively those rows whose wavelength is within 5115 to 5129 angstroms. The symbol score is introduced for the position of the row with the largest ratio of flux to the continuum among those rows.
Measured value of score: 5127.60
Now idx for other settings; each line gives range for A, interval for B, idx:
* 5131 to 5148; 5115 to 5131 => -0.029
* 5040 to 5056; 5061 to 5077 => -0.021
